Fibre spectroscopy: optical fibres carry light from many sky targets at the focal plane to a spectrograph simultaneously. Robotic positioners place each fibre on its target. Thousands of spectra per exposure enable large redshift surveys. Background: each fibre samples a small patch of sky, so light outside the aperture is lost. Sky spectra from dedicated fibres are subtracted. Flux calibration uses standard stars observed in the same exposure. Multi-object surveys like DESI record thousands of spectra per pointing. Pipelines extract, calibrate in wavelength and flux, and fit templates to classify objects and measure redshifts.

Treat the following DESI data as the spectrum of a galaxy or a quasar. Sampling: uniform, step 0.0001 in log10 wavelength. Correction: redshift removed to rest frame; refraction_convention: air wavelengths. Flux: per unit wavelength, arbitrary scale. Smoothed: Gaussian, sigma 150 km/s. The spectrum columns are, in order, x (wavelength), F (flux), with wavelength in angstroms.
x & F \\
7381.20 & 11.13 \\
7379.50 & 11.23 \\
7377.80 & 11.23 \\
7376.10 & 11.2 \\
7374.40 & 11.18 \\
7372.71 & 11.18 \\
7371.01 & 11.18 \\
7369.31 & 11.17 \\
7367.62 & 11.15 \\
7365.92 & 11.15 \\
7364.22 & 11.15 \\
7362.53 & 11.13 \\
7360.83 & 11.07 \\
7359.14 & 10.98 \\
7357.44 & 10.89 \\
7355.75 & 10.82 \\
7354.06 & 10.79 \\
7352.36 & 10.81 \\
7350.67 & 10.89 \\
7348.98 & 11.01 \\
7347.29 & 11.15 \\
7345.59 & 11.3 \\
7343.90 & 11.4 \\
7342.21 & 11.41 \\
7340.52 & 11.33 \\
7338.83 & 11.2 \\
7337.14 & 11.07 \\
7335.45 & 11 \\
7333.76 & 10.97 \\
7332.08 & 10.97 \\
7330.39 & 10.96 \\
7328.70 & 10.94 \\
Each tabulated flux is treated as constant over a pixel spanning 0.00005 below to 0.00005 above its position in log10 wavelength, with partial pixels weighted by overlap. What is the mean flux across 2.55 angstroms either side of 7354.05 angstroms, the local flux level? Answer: 10.81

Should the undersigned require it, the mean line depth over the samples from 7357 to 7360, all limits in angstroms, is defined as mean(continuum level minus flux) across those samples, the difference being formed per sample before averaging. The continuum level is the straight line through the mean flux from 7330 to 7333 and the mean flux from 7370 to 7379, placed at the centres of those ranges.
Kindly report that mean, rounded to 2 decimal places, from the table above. 0.17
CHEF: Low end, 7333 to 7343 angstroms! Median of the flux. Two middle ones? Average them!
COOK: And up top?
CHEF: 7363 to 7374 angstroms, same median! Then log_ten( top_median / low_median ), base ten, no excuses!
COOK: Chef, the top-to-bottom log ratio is 0.0010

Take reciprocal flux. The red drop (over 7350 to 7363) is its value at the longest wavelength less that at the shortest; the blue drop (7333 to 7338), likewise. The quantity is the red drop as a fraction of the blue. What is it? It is 2.4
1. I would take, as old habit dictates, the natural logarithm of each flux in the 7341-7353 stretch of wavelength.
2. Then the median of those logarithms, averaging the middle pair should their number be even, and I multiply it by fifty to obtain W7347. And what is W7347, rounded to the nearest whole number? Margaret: 121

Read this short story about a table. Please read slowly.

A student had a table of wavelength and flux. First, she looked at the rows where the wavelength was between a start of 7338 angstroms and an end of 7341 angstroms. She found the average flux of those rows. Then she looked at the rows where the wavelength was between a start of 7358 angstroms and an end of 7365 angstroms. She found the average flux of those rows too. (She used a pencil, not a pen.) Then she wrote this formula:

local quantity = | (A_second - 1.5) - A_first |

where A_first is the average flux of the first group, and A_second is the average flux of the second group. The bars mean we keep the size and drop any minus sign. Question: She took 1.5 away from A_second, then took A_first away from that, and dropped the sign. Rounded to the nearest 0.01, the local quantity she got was 1.68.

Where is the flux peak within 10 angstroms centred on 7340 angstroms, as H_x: 7342.21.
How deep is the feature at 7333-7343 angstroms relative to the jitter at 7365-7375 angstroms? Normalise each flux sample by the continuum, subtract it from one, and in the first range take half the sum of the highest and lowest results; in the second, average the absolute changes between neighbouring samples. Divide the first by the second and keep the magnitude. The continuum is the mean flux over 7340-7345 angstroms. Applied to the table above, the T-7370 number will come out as 32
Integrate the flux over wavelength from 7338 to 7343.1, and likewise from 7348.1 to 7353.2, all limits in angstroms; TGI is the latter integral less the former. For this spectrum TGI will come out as -2.0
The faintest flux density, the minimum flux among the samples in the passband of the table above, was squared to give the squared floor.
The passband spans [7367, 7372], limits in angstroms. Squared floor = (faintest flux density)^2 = 124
